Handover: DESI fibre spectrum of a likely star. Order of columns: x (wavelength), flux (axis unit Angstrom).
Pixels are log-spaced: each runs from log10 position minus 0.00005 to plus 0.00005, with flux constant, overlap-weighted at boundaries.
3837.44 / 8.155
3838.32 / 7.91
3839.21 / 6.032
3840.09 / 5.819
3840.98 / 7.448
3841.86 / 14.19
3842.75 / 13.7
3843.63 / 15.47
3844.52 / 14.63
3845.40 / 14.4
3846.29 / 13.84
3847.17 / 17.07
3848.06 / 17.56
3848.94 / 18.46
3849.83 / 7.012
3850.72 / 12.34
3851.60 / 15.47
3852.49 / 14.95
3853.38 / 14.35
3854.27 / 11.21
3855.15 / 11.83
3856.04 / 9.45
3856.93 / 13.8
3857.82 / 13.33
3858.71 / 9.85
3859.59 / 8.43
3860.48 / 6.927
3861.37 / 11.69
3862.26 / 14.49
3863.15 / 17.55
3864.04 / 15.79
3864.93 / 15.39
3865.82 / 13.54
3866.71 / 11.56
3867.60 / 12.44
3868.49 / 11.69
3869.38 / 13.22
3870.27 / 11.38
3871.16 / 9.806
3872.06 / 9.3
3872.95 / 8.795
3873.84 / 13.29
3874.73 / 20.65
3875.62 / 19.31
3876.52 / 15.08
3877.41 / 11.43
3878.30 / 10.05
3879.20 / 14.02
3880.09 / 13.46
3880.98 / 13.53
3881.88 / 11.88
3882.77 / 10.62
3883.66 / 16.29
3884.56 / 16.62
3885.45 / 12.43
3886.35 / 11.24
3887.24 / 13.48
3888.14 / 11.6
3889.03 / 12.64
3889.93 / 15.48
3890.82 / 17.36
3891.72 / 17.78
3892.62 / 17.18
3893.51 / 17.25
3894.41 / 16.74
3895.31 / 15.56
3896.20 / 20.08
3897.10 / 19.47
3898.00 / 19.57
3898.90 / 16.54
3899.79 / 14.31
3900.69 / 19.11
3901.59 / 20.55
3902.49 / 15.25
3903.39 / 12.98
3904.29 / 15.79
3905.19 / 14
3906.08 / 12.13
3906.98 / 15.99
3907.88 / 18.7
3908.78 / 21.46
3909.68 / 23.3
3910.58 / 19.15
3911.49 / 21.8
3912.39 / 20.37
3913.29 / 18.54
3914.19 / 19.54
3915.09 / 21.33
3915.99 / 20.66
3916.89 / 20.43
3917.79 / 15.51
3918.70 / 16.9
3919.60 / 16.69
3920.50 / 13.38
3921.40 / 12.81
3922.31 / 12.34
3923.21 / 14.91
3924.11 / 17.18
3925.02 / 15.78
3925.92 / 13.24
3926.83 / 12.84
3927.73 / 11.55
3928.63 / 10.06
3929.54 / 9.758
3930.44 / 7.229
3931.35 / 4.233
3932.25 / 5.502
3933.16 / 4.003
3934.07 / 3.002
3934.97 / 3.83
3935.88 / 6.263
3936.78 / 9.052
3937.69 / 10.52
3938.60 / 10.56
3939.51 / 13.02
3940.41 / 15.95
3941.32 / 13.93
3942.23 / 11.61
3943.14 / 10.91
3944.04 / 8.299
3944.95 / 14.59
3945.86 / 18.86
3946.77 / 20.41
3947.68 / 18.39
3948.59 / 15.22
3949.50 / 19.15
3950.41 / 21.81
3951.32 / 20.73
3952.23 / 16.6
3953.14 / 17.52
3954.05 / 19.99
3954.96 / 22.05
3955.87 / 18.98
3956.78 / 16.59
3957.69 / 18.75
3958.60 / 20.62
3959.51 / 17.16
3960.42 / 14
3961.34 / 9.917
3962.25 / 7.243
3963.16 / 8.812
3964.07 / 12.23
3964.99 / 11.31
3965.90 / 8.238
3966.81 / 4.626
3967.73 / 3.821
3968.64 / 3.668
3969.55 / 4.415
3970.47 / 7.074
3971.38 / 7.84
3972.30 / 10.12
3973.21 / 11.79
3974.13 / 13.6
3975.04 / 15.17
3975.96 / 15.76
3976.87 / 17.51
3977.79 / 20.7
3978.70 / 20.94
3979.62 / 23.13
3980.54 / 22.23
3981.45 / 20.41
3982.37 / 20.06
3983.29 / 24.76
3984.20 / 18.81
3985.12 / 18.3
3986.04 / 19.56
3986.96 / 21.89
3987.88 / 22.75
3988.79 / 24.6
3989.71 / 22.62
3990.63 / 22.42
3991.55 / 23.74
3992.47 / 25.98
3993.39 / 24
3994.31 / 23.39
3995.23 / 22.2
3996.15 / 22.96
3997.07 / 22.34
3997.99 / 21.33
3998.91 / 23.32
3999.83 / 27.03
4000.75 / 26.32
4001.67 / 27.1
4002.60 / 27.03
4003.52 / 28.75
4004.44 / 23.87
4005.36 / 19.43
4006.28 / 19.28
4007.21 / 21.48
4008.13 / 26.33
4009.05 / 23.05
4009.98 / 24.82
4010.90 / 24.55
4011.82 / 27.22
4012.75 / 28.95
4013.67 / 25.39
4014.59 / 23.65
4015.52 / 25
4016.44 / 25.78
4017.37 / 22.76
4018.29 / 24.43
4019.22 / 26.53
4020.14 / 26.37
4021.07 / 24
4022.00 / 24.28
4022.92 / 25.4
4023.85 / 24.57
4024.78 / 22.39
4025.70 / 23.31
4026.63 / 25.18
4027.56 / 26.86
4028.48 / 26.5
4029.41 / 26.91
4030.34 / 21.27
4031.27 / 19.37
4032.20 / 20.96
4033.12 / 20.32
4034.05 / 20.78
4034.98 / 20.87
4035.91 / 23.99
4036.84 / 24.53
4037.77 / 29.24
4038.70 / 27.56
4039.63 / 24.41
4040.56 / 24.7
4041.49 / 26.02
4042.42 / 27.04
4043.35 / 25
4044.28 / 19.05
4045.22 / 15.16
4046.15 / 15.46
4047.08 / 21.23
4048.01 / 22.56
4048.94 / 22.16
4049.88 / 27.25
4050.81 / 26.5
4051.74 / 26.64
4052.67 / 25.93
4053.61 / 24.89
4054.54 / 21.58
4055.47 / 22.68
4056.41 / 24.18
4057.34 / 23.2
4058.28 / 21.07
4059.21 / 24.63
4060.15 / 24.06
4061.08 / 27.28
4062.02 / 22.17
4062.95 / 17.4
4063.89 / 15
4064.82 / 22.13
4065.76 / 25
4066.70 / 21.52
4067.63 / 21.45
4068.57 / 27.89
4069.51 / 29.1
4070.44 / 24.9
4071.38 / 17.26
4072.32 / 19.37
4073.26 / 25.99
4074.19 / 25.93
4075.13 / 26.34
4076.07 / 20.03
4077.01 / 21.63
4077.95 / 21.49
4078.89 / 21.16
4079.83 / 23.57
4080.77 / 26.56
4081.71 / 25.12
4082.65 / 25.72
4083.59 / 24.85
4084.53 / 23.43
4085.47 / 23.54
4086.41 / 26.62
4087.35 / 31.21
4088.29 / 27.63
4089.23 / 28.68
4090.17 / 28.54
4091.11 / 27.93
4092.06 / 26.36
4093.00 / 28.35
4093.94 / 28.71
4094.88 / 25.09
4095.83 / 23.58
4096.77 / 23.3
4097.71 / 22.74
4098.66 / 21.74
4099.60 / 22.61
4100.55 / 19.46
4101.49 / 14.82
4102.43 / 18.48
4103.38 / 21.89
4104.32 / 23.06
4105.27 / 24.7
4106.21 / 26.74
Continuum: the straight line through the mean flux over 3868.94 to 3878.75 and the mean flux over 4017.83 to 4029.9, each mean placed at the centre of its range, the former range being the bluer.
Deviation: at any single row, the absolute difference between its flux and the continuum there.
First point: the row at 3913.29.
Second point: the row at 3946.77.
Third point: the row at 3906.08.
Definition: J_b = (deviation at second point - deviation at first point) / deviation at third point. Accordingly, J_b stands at -0.2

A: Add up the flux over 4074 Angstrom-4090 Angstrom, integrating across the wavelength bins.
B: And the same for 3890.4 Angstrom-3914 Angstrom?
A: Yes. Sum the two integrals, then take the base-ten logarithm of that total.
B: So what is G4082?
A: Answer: 2.91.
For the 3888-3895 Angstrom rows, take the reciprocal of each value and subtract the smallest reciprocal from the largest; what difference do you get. 0.03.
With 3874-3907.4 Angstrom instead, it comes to 0.05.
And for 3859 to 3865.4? 0.09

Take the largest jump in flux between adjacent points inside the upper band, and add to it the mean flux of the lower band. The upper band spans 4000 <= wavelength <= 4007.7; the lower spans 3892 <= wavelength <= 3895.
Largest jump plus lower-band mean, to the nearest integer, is 22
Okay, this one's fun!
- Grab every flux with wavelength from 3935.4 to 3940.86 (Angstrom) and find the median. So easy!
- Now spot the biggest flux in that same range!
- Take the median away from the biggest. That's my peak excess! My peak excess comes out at 5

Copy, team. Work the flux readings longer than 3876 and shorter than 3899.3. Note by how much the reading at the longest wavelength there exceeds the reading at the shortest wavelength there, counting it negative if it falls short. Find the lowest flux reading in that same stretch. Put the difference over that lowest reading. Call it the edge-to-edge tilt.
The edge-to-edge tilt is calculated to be 0.15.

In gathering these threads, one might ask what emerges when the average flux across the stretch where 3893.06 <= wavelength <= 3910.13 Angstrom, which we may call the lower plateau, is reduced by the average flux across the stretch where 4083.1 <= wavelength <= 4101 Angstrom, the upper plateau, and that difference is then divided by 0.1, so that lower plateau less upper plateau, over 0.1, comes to -82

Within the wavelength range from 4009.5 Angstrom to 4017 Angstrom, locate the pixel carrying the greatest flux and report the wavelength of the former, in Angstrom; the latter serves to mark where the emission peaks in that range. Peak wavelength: 4012.75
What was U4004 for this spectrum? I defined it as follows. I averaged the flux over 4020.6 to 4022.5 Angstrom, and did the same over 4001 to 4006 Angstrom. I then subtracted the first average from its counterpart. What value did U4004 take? 1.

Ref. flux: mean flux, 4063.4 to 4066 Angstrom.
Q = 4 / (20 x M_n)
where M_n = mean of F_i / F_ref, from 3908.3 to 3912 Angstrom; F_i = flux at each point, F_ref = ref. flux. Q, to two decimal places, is 0.19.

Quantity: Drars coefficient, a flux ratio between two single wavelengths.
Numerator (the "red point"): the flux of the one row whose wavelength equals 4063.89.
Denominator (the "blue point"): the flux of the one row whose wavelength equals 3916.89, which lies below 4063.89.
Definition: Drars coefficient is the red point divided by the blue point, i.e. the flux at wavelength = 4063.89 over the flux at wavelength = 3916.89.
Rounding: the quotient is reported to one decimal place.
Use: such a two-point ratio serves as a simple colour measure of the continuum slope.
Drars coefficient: 0.7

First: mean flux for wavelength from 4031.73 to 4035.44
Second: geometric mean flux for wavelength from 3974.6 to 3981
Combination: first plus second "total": 40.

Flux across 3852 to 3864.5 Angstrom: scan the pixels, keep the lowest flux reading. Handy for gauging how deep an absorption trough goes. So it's 6.927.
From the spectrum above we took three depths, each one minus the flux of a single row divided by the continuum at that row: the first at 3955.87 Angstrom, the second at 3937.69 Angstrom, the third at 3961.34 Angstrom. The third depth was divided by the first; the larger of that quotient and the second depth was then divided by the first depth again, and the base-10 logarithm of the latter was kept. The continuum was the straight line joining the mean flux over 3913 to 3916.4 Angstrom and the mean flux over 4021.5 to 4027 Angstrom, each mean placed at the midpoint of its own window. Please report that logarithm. 1.6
